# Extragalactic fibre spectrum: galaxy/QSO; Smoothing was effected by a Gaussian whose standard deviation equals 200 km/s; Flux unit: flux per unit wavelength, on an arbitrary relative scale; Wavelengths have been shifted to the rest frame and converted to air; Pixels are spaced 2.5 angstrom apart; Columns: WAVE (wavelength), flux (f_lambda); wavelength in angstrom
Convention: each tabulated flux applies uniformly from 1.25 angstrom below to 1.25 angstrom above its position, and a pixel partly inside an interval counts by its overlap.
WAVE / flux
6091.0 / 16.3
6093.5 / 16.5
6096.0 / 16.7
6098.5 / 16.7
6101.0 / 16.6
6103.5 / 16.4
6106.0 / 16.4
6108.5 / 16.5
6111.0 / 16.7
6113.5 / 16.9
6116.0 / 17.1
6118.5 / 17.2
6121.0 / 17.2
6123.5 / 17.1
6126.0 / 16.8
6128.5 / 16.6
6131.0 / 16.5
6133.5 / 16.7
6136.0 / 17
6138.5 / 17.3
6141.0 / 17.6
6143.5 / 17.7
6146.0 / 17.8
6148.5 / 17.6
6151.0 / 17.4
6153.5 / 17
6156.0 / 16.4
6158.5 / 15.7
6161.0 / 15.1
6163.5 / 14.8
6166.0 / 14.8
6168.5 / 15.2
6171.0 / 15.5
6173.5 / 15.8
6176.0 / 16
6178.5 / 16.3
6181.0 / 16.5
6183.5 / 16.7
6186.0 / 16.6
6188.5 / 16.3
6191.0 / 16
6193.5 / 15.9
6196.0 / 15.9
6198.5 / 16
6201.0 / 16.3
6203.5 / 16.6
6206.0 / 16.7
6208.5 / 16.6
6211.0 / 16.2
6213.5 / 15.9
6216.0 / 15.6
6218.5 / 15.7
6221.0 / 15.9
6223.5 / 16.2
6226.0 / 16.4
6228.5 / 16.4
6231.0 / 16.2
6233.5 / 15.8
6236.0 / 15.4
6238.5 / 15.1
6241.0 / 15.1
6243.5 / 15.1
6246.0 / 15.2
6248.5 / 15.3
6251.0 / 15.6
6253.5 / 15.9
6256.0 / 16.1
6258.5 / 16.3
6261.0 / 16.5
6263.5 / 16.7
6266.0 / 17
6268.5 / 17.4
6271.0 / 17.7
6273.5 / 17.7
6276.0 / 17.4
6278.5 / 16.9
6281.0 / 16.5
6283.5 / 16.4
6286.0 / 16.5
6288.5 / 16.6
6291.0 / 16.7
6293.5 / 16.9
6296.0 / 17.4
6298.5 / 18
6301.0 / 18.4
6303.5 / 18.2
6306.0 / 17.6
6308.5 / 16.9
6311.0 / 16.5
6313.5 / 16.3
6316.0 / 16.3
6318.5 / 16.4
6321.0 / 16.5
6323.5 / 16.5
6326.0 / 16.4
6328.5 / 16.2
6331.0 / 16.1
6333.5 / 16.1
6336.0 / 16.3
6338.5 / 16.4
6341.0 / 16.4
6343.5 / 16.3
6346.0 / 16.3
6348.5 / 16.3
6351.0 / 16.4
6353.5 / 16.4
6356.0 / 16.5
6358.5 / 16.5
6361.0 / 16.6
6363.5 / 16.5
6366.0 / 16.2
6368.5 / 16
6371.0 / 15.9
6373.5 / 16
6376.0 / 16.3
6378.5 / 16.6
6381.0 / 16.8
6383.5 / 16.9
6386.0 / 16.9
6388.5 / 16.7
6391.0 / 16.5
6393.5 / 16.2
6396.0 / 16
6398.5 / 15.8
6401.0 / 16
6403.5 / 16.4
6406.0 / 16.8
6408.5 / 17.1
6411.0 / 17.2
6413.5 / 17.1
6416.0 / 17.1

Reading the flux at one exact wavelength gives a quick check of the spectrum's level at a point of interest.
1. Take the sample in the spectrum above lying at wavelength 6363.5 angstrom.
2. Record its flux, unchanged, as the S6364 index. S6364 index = 16.5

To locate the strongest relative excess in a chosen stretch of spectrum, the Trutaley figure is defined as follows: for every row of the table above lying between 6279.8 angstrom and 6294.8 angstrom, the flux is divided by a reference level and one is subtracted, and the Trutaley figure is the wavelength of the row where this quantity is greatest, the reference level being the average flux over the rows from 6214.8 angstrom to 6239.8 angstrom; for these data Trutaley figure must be 6293.5 angstrom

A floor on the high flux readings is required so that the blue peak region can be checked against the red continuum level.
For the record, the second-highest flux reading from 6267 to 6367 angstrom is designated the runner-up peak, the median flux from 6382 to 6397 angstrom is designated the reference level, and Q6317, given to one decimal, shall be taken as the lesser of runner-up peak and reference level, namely 16.6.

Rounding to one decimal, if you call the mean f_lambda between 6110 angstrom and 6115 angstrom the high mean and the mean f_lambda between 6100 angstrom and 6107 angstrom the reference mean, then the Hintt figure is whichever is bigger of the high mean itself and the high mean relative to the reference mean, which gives 16.8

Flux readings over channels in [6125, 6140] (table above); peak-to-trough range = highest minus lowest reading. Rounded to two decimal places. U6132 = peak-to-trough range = 0.80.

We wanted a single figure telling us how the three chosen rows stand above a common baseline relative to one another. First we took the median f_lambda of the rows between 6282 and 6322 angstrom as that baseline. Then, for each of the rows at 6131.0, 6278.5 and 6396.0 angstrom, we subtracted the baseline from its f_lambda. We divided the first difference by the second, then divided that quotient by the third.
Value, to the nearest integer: 1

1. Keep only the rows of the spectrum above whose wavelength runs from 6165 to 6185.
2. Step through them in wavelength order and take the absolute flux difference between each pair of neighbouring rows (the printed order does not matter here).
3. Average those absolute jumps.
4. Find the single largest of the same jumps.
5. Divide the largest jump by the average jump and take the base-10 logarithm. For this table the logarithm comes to 0.17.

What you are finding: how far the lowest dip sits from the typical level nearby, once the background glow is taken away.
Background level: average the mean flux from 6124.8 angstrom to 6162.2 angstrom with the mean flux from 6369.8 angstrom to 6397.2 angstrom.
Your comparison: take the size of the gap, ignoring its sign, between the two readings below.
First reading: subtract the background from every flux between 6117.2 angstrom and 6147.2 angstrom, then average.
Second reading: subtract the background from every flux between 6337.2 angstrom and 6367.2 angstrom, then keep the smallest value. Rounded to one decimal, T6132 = 0.9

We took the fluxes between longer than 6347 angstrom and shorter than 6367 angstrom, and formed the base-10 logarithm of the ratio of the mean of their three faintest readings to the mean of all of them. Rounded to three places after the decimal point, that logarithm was -0.003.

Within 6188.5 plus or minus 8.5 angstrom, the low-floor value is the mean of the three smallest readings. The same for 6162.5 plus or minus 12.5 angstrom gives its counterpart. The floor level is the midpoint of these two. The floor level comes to 15.4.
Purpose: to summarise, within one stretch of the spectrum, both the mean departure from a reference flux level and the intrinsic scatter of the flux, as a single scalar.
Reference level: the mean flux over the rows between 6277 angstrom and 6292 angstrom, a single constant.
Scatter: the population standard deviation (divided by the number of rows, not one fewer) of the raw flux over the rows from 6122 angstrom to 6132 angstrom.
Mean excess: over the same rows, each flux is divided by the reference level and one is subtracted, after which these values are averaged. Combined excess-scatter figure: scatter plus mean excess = 0.24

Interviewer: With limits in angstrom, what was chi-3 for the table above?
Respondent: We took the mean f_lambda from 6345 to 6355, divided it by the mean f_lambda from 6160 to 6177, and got 1.07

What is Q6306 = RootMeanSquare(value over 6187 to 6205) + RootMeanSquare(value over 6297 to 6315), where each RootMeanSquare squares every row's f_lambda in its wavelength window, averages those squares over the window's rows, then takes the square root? 33.6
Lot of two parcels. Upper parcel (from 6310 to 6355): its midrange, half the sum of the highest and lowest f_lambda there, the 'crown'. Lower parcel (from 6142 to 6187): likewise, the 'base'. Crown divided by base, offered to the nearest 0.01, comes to 1.00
